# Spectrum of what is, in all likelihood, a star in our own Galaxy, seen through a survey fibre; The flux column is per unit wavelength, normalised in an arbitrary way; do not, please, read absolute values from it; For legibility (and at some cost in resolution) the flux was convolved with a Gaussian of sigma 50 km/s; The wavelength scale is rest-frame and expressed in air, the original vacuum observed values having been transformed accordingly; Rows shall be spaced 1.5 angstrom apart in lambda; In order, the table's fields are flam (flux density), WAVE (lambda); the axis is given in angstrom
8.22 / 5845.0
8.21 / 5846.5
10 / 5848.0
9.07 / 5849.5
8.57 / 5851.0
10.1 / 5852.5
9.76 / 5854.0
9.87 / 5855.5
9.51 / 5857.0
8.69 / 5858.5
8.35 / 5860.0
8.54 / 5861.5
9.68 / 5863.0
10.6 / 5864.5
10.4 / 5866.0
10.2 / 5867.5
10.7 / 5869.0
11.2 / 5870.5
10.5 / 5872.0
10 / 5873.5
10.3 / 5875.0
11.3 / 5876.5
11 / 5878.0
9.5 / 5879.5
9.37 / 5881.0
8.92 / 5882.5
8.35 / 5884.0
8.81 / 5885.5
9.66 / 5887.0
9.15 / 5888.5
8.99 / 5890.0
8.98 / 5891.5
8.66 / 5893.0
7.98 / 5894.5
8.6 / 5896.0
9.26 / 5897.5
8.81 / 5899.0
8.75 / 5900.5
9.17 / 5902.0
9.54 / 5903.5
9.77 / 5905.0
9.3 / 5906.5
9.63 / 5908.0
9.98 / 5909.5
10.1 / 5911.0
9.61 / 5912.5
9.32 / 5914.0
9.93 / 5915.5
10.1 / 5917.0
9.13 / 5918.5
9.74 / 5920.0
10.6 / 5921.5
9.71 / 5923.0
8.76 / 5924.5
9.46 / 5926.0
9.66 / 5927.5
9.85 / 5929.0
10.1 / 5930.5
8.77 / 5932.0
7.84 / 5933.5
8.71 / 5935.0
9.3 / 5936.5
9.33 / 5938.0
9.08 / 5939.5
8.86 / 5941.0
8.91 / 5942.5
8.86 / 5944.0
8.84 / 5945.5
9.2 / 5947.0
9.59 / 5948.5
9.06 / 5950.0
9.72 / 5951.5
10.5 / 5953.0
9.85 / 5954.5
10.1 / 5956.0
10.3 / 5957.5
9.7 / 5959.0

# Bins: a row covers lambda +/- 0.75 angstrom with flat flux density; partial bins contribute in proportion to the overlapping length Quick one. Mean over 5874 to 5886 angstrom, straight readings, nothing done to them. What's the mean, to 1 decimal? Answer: 9.7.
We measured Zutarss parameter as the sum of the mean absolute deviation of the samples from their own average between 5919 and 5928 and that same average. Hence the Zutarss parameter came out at 10.0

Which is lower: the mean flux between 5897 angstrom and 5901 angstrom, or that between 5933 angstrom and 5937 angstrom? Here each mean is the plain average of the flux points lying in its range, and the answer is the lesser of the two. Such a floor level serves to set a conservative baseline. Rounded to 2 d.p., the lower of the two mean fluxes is 8.62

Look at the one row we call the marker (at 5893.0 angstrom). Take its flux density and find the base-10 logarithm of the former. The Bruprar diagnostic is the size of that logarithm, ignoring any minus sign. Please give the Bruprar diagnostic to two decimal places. 0.94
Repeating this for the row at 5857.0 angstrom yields 0.98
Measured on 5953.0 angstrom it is 1.02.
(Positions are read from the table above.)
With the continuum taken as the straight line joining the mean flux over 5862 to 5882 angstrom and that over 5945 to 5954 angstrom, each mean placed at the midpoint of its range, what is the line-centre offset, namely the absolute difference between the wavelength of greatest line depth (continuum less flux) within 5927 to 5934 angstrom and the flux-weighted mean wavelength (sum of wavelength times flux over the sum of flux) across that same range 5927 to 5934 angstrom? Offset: 3.2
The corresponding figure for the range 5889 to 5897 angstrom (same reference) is 1.6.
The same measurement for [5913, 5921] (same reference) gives 1.5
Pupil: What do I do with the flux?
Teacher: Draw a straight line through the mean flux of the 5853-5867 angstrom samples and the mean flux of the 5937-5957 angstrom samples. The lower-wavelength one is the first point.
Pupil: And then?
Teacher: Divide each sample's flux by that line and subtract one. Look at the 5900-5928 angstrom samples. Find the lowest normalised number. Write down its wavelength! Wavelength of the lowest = 5900.5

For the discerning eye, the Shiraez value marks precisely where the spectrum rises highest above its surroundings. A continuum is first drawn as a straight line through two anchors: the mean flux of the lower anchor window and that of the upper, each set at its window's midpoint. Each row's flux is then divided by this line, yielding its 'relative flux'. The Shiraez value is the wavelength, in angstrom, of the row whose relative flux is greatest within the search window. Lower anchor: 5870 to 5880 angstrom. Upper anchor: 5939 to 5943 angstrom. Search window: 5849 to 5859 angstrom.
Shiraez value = 5852.5 angstrom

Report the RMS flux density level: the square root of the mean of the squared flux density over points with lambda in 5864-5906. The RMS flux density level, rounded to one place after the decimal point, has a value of 9.6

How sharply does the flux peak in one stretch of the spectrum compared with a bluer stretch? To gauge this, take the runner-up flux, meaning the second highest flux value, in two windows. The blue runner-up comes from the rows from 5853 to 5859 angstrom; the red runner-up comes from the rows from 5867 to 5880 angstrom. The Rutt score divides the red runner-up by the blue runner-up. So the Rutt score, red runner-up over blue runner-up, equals 1.15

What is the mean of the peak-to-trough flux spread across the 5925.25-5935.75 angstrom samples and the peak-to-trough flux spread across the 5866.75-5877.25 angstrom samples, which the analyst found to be 1.78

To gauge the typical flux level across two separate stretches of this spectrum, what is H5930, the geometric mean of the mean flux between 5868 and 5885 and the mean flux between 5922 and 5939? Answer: 9.7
